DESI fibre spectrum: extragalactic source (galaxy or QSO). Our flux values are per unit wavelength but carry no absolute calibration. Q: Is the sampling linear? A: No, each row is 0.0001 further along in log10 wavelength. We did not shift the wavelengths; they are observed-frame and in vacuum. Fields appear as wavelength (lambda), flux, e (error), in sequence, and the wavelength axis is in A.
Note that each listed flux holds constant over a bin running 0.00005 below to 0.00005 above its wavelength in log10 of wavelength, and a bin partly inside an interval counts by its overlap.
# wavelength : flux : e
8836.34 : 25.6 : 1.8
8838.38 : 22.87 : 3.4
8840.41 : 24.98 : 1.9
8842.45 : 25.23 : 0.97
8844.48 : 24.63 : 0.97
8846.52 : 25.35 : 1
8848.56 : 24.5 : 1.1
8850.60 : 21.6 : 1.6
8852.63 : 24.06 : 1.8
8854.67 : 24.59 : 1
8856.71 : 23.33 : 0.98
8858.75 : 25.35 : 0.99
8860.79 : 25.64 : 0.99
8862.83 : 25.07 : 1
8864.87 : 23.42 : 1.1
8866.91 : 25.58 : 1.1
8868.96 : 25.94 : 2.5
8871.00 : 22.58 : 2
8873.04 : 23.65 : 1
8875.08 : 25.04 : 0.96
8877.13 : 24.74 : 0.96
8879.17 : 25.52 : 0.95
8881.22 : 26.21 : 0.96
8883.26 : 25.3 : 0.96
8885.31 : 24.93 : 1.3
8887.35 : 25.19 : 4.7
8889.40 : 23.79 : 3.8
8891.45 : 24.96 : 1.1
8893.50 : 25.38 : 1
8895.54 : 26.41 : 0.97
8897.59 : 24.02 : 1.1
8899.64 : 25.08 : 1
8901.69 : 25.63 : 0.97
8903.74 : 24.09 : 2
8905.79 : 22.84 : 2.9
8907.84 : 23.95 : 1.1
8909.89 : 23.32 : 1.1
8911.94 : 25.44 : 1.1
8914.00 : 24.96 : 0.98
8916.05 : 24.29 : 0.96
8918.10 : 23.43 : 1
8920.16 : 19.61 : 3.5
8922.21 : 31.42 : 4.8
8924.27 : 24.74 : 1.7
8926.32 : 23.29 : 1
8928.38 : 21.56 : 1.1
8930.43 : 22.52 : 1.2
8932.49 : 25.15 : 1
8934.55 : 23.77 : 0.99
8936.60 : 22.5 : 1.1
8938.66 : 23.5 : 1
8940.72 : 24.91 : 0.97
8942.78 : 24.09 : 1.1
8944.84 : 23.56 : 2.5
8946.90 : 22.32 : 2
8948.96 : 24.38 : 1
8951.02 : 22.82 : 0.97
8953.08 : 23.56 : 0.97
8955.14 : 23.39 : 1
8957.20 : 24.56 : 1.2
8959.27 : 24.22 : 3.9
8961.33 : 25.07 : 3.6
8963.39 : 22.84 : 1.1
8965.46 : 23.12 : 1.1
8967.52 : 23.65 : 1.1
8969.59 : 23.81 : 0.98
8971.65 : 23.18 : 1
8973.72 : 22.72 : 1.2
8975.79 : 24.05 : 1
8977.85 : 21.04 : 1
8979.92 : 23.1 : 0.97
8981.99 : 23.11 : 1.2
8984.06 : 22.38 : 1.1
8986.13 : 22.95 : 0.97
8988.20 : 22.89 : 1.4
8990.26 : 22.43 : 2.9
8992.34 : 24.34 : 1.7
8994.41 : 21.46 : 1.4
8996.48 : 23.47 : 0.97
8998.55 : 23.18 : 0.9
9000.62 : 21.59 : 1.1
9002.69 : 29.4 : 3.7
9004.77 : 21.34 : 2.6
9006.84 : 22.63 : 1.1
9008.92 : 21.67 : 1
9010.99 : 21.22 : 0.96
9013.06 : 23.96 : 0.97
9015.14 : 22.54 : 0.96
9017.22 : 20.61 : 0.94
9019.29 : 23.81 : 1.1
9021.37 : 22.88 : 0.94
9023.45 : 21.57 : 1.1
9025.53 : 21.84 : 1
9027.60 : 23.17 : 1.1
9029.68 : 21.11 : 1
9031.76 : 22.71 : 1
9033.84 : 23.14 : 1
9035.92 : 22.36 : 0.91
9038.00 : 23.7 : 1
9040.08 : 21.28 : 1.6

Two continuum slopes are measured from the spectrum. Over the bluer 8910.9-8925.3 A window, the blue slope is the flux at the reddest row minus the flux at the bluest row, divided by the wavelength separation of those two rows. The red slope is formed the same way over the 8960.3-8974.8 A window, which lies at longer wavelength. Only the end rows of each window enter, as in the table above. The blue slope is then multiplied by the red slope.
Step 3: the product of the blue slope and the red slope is 0.011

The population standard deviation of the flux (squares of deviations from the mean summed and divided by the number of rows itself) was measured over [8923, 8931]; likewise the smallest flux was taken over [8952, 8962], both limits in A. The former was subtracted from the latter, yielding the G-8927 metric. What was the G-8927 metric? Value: 22.2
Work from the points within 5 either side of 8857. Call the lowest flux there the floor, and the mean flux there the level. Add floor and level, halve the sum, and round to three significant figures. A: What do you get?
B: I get 24.0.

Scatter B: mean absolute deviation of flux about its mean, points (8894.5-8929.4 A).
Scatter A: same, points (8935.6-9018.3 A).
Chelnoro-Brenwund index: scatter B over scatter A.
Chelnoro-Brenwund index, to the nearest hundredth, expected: 1.57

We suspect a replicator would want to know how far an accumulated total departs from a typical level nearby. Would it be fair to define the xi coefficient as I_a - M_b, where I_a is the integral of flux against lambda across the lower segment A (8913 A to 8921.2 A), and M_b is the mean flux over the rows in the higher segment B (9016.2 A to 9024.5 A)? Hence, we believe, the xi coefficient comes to 167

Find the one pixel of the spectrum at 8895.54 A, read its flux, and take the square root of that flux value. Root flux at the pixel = 5.1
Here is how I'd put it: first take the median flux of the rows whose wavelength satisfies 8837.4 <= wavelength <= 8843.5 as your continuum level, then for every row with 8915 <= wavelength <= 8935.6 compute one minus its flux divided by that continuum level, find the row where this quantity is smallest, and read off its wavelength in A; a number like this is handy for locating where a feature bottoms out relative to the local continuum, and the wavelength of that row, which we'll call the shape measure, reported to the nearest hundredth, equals 8922.21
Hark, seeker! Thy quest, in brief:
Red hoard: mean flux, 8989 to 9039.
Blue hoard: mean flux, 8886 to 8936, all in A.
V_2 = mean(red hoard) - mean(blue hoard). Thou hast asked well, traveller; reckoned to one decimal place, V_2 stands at -1.6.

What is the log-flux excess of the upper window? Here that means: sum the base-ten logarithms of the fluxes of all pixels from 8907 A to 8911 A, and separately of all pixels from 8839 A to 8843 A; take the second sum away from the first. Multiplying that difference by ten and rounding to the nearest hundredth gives -0.52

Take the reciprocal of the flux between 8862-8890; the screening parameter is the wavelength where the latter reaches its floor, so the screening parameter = 8881.22 A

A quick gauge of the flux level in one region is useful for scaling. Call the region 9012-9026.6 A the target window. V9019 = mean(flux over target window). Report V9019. 22.5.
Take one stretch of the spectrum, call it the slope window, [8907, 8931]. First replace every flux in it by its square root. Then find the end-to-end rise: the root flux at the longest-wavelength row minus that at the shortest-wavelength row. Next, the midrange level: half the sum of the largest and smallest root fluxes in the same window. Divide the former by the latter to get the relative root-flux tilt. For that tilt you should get -0.03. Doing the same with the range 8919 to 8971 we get 0.09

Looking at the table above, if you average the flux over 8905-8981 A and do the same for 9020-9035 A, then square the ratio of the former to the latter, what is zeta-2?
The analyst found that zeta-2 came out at 1.12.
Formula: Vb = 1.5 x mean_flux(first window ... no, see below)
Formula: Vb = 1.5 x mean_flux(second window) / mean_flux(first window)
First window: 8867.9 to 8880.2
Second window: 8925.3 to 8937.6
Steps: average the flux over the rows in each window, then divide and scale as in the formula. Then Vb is 1.41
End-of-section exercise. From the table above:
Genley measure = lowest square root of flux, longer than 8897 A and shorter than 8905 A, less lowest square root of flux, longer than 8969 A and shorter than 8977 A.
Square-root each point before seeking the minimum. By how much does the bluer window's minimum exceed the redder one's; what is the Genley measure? 0.13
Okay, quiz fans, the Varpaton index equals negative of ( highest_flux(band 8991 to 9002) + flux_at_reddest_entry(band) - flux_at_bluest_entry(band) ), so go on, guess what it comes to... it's -22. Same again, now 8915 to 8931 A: -30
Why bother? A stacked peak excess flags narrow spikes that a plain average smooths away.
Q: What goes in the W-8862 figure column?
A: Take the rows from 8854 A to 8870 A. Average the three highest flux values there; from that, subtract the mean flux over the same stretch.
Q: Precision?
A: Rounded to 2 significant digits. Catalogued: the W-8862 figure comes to 0.86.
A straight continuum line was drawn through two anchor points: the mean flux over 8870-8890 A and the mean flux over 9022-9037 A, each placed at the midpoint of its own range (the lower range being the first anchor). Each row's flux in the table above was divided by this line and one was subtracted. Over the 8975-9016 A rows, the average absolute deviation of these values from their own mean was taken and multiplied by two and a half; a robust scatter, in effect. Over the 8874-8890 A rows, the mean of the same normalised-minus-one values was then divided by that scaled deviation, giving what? 0.15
